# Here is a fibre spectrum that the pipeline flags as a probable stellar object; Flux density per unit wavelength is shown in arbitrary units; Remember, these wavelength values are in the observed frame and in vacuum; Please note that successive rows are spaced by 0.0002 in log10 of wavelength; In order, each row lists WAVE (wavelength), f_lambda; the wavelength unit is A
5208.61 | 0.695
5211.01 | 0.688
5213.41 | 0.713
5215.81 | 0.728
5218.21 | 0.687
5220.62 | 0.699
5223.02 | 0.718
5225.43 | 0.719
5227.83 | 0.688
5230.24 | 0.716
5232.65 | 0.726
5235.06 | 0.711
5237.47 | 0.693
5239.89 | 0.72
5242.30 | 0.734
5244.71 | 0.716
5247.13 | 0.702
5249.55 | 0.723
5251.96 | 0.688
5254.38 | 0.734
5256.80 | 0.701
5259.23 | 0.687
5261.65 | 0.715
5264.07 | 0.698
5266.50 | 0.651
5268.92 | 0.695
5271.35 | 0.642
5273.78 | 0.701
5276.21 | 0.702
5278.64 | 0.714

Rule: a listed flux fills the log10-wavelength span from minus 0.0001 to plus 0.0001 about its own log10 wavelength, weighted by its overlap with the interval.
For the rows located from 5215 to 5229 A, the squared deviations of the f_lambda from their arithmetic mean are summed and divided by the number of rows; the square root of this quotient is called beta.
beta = 0.0160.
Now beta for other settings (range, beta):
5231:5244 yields 0.0141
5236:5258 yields 0.0161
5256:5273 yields 0.0252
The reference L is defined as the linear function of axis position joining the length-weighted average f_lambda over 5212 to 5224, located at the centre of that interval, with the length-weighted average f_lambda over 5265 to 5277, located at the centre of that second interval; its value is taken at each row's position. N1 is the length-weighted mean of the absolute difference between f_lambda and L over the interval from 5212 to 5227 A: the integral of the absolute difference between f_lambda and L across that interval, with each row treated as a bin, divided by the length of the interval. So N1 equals 0.0130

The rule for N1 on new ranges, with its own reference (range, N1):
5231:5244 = 0.0211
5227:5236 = 0.0172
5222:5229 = 0.0140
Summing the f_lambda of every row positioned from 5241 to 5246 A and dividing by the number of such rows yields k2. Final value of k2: 0.725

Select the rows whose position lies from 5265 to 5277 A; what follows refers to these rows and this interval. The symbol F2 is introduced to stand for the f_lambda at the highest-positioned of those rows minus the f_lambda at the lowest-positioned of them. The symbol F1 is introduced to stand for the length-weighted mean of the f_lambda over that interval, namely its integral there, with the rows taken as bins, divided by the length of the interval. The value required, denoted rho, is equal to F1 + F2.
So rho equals 0.729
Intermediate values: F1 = 0.678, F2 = 0.051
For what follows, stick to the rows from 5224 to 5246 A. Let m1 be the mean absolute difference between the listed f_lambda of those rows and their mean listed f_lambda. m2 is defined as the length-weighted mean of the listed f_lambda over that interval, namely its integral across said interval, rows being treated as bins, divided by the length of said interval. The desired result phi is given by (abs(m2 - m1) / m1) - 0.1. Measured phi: 64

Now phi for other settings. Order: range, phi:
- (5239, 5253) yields 56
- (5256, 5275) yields 33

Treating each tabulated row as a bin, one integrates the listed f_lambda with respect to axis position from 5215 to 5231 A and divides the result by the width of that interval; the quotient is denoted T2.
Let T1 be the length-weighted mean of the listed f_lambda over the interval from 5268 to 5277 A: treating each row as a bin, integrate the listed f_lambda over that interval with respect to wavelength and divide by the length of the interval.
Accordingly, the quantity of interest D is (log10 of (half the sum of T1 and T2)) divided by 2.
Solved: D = -0.0789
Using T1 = 0.683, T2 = 0.707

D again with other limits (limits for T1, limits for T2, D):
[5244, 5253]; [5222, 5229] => -0.0750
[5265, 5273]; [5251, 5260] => -0.0824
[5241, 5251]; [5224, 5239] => -0.0732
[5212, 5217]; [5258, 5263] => -0.0744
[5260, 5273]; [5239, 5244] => -0.0761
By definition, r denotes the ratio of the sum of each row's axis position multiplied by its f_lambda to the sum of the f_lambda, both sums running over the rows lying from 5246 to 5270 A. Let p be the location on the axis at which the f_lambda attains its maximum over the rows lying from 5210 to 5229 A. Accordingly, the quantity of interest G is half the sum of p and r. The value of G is 5236.9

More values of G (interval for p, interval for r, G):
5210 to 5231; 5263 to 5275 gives 5242.4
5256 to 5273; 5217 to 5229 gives 5242.3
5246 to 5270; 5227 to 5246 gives 5245.4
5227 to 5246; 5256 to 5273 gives 5253.1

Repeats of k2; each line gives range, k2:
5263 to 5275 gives 0.677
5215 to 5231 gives 0.708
